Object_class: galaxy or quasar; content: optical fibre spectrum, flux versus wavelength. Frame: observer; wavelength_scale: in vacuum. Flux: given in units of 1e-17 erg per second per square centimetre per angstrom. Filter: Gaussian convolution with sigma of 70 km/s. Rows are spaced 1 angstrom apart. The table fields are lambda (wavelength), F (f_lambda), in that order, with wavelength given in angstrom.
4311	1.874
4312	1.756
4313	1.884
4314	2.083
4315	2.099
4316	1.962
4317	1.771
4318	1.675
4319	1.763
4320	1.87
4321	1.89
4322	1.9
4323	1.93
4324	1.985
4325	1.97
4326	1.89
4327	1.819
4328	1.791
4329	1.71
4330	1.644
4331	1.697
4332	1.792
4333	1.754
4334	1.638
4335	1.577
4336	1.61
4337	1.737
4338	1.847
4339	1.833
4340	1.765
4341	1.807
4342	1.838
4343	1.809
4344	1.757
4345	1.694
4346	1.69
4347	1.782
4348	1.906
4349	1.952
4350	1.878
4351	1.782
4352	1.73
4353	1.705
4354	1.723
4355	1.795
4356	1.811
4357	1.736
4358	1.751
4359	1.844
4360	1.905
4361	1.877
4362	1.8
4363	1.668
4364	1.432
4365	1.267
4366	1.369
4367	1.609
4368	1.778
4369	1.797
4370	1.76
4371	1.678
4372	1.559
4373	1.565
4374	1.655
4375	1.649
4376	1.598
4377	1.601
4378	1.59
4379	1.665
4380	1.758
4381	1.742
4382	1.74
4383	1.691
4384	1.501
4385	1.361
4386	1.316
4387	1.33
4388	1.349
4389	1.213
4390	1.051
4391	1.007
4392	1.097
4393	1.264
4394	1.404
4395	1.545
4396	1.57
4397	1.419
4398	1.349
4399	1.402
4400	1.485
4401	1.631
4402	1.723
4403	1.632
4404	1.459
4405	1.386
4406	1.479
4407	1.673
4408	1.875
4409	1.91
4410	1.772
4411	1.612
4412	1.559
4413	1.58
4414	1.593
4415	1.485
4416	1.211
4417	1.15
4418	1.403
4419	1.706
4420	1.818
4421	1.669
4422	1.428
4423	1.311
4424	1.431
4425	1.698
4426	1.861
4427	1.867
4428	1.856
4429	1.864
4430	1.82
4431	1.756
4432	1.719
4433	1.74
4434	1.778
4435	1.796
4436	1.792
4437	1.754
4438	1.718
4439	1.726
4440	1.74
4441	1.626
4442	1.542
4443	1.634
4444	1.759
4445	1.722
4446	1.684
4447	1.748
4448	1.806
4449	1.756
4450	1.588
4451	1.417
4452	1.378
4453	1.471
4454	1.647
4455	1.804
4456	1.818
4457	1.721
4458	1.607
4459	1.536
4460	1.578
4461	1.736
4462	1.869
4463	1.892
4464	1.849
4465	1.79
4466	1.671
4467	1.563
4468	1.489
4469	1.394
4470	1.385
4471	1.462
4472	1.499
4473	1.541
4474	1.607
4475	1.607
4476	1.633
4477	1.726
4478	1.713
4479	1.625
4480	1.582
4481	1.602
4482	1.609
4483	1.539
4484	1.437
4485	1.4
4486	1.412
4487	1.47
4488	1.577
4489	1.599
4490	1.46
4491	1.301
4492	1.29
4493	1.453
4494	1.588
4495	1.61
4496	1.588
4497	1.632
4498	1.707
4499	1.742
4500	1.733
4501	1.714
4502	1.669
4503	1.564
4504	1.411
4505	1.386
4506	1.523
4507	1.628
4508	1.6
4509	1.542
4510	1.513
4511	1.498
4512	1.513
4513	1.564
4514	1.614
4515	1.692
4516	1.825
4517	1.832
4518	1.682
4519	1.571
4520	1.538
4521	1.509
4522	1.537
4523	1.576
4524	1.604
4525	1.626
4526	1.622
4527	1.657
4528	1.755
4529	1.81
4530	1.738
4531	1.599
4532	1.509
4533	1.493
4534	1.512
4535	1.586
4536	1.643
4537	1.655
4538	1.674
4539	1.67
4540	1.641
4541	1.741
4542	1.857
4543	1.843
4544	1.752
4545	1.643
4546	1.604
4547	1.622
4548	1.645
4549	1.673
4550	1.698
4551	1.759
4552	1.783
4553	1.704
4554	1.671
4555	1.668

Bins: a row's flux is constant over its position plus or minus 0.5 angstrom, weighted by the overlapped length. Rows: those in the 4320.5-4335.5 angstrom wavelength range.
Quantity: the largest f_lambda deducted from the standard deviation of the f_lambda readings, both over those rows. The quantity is -1.86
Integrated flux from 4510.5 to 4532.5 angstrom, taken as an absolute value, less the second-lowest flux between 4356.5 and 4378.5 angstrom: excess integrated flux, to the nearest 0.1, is 34.5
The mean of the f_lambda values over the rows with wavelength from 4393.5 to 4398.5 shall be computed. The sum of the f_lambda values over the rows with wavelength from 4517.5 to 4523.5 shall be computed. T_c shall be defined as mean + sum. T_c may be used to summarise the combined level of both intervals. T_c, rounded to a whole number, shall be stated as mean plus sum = 11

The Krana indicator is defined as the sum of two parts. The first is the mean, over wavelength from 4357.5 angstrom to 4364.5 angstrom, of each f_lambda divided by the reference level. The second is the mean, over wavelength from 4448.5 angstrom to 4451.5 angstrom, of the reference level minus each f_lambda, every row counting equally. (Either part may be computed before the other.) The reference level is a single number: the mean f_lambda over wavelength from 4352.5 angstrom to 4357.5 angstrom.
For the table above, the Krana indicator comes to 1.17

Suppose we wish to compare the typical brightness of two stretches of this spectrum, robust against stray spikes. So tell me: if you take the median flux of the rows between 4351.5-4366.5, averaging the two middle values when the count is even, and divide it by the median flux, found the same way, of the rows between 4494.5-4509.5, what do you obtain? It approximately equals 1.08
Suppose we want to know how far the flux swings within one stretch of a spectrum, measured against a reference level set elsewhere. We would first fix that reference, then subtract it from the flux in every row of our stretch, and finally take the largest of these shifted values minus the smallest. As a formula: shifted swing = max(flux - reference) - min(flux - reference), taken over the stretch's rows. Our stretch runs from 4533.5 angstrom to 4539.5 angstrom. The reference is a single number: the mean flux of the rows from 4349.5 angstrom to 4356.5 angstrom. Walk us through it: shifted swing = 0.16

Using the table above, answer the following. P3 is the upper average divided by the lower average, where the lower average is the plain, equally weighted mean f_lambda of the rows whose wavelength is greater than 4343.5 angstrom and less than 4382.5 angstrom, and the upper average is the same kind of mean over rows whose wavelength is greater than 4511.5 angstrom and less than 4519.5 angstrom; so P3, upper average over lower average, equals 0.973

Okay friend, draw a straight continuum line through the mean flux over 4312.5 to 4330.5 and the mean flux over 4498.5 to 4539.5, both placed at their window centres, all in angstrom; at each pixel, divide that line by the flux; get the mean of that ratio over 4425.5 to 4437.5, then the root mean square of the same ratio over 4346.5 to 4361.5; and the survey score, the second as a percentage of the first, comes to 105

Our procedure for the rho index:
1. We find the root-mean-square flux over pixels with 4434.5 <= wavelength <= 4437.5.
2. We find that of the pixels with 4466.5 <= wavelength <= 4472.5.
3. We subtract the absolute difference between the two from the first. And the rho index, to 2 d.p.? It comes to 1.47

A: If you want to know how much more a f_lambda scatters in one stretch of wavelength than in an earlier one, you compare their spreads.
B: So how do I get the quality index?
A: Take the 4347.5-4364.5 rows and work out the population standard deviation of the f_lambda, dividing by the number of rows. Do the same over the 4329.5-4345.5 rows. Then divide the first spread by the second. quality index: 1.4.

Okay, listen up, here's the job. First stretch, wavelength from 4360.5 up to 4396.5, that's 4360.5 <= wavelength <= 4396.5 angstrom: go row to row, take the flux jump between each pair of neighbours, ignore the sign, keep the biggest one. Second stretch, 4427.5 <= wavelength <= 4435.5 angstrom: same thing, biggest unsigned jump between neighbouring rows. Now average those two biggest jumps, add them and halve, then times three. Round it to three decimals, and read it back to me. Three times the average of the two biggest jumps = 0.456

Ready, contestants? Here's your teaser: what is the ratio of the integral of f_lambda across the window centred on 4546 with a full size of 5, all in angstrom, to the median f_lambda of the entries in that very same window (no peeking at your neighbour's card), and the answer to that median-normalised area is 5.03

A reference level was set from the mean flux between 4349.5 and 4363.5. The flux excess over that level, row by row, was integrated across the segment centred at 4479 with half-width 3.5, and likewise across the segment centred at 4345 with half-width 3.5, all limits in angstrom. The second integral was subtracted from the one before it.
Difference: -1.0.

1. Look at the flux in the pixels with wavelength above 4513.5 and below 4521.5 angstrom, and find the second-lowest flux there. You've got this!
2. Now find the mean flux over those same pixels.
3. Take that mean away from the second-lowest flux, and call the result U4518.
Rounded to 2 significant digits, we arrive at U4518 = -0.12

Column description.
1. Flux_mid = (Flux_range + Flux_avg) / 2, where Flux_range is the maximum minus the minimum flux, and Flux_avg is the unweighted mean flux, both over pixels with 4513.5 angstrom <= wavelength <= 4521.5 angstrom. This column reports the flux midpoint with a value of 0.990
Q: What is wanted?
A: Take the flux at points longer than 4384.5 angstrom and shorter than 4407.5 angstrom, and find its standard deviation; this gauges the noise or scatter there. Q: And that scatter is 0.19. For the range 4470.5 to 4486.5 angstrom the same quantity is 0.10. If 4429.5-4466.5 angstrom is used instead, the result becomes 0.12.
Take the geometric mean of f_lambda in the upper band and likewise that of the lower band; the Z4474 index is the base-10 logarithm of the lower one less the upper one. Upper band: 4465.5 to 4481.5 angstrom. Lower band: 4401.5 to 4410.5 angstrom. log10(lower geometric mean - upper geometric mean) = -1.1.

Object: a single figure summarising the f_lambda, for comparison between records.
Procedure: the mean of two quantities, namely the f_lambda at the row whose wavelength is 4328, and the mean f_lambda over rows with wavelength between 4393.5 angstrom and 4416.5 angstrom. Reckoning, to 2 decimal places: 1.67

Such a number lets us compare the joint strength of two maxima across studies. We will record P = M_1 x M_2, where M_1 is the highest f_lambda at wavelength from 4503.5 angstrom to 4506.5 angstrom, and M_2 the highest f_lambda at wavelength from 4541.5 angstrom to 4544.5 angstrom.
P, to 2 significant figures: 2.8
